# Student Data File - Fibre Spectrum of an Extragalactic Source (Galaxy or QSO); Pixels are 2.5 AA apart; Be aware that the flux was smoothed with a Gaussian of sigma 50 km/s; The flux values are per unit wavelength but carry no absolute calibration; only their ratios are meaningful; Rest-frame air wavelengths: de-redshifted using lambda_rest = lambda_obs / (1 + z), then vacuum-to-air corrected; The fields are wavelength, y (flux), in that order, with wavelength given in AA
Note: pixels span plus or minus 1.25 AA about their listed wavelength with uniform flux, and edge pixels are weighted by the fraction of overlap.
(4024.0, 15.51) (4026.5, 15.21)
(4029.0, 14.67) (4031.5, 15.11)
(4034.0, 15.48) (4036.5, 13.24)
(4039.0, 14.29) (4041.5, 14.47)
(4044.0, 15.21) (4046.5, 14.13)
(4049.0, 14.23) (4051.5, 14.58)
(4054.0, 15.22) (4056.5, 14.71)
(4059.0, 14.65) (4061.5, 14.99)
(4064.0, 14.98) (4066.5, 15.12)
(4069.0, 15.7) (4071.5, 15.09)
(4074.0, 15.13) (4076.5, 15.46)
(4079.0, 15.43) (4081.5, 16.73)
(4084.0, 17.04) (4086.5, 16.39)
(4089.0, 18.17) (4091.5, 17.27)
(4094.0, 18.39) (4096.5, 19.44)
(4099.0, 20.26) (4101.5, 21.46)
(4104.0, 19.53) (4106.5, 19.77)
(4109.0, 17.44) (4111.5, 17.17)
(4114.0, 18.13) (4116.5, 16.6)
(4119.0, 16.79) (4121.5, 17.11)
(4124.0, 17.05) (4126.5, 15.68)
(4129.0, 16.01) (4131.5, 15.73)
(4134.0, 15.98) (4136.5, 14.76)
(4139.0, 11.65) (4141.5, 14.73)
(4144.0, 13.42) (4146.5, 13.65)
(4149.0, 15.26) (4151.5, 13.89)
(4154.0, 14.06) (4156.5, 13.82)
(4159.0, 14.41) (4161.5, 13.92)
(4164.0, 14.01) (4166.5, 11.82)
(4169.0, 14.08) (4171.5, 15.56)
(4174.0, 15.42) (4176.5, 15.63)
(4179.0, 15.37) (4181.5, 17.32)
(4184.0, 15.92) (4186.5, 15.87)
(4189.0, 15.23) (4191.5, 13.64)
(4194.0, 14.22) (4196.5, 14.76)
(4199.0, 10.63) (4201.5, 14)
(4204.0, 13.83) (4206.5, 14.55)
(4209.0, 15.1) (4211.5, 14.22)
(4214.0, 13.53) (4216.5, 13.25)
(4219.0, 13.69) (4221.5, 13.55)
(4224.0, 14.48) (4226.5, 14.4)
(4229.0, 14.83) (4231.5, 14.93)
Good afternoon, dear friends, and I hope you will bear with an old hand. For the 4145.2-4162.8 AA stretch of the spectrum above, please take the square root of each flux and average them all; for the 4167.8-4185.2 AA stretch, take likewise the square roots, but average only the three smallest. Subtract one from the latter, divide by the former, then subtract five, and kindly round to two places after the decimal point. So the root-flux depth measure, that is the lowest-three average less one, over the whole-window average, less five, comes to -4.24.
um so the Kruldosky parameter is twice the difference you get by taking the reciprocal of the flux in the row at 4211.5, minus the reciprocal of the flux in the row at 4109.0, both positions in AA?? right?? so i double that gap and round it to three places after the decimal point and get 0.026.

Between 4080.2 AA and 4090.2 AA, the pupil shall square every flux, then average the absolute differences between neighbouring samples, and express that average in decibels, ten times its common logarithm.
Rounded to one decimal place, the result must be 14.9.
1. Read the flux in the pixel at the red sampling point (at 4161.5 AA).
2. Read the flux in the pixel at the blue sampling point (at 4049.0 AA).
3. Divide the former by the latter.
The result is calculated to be 0.98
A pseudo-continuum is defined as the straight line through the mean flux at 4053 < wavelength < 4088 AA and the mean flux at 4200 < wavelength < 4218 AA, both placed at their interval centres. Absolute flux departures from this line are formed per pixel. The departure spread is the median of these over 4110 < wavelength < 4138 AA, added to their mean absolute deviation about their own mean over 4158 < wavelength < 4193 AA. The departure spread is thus 2.2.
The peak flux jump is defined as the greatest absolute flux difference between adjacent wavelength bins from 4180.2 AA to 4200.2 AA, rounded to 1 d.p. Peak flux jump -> 4.1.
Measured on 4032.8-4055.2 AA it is 2.2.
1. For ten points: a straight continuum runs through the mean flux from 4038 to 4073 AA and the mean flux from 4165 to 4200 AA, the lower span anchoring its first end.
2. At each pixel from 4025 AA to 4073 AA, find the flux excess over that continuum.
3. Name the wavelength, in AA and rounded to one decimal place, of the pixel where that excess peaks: 4069.0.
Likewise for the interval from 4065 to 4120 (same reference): 4101.5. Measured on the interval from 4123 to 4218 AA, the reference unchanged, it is 4181.5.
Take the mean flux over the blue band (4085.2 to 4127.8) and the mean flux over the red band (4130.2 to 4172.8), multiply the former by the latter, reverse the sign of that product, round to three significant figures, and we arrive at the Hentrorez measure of -255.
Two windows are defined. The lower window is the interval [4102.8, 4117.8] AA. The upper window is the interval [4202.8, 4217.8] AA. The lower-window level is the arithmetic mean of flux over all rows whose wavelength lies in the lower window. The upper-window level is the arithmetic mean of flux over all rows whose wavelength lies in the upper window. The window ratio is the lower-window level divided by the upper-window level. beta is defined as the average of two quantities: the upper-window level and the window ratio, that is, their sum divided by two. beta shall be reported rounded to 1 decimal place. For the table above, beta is 7.7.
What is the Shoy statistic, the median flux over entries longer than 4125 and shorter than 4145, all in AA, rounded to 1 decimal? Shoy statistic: 15.2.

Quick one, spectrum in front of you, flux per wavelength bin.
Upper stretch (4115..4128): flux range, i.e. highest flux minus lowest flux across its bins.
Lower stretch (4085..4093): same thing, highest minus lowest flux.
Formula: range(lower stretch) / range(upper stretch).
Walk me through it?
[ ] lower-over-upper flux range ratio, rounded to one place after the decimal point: 1.2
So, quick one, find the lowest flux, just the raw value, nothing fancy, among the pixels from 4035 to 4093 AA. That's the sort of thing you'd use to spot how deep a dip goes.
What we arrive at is 13.24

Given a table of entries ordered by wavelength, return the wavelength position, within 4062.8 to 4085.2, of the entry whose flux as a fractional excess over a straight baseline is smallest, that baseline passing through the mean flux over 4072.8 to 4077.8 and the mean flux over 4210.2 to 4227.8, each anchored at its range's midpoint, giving 4064.0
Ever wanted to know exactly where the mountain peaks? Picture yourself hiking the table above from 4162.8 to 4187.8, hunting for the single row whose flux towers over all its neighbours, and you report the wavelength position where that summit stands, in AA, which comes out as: 4181.5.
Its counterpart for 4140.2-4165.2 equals 4149.0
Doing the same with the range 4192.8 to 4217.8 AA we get 4209.0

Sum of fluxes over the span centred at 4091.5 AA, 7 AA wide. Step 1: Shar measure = 54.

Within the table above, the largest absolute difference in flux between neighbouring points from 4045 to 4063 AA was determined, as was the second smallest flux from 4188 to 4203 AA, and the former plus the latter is 14.3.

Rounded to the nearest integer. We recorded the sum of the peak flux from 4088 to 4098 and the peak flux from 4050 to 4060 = 35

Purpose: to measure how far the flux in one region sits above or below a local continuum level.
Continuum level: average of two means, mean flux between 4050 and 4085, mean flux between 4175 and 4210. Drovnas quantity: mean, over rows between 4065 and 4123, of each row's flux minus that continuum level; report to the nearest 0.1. 2.3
